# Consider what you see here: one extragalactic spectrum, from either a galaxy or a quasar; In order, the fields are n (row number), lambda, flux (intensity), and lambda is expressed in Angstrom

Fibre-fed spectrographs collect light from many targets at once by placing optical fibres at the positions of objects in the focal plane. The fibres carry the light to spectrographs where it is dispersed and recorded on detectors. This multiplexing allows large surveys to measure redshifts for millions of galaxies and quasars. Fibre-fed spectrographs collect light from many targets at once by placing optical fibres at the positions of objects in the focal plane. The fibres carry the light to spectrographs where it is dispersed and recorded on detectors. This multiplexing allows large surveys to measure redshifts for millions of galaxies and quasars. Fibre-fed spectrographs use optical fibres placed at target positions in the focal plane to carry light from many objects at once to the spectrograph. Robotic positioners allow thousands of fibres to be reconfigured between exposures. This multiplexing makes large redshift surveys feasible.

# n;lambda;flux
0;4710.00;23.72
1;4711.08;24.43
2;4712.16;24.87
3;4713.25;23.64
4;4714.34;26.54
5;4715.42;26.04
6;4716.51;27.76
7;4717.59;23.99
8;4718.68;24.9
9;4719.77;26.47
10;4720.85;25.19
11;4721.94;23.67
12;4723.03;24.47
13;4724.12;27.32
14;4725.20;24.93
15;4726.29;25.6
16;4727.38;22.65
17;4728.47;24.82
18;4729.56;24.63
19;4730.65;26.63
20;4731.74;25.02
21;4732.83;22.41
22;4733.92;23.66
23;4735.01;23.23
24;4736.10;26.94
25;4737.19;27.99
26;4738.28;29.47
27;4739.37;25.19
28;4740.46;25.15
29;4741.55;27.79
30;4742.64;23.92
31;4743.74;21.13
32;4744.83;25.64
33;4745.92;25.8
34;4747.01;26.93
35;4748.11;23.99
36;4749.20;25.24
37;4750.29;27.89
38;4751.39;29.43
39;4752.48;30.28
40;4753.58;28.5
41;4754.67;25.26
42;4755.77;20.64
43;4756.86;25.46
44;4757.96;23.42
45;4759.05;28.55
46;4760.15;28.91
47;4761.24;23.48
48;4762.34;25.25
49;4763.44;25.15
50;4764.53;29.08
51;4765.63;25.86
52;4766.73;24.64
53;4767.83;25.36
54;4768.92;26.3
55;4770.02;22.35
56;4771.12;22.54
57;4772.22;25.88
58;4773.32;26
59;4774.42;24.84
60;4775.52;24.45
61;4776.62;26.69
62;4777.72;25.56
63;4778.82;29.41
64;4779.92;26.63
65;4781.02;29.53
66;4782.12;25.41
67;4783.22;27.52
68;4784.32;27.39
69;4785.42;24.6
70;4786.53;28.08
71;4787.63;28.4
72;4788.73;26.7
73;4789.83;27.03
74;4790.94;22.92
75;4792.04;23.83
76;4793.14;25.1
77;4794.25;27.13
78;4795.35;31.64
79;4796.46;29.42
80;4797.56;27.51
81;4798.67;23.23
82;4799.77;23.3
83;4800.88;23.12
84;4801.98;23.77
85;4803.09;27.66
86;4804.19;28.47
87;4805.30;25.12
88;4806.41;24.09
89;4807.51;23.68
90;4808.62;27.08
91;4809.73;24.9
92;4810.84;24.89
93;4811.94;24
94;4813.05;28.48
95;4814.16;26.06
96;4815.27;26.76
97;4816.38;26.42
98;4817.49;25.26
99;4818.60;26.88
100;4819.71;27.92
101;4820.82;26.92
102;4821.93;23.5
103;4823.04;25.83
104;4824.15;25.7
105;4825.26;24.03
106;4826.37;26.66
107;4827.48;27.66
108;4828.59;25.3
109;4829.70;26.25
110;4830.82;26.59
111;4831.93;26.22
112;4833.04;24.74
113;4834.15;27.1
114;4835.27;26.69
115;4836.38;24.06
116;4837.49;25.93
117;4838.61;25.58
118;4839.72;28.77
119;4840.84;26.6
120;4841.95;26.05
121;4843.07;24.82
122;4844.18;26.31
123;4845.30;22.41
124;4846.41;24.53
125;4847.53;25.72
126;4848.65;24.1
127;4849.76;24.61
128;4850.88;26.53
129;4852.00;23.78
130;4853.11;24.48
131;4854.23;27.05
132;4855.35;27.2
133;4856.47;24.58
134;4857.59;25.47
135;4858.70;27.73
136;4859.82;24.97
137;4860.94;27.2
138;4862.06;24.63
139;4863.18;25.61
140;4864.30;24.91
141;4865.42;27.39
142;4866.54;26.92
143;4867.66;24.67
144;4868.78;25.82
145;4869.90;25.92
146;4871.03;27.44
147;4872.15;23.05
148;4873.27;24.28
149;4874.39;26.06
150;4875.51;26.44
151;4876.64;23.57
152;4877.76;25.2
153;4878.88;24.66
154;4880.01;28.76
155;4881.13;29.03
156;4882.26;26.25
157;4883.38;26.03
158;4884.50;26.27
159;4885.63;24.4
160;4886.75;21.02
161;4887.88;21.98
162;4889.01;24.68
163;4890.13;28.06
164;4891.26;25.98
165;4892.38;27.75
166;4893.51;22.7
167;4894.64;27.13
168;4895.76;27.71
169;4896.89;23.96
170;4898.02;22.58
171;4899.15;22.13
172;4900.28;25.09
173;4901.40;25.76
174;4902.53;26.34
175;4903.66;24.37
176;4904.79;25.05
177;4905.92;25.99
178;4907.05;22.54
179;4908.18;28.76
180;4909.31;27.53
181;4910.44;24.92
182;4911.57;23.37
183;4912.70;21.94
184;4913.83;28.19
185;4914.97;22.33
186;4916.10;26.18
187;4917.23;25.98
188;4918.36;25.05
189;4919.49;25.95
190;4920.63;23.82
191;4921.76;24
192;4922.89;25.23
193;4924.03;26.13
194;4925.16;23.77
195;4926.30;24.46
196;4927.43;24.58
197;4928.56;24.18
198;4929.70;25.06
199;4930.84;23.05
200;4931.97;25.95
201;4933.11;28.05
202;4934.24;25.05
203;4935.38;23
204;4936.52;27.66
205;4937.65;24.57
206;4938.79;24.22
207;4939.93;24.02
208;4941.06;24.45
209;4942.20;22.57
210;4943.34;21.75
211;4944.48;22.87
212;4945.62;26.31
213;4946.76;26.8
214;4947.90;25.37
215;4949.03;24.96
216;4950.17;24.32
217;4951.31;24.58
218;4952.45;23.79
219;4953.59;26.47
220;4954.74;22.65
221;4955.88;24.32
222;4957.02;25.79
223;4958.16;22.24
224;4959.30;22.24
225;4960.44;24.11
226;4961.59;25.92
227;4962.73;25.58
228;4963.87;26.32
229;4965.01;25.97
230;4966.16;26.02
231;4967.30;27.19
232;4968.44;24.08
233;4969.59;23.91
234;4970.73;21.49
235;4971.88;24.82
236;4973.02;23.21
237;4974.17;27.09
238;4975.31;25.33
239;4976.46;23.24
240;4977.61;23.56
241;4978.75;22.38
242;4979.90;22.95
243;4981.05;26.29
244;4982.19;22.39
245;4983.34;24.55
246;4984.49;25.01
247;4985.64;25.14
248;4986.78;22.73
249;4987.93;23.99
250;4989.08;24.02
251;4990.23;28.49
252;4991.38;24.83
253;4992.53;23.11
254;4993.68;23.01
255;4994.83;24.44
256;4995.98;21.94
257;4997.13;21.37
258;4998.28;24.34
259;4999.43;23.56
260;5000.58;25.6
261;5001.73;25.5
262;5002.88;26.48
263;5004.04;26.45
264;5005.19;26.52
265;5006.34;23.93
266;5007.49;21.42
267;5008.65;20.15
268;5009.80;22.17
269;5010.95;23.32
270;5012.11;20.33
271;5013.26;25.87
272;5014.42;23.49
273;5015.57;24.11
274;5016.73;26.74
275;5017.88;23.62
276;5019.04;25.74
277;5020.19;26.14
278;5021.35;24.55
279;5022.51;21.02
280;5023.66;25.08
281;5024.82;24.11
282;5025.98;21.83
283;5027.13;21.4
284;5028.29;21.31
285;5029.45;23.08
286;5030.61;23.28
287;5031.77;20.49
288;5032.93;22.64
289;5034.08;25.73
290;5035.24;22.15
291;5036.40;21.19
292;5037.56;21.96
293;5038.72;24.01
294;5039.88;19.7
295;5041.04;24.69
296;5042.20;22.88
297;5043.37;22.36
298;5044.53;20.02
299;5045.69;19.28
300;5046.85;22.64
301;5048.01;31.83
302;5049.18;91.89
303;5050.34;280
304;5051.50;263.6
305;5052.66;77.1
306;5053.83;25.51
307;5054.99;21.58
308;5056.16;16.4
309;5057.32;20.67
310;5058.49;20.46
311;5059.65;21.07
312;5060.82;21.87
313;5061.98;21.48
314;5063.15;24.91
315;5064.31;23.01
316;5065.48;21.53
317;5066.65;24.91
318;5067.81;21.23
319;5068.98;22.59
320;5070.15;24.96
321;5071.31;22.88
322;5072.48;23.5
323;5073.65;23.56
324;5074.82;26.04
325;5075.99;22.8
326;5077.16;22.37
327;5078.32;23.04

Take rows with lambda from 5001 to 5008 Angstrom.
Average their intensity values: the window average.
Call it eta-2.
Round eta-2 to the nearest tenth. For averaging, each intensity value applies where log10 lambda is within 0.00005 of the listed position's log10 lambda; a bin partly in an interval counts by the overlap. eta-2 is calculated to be 25.1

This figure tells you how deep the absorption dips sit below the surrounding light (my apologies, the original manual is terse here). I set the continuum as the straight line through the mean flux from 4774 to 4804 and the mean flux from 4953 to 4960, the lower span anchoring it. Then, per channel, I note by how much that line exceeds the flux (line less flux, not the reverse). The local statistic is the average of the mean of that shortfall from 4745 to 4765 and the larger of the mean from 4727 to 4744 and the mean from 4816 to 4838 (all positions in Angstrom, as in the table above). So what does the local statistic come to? 1.3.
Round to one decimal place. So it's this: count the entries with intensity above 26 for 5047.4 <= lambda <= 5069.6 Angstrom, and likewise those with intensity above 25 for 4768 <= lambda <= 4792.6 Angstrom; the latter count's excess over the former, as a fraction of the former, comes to 2.0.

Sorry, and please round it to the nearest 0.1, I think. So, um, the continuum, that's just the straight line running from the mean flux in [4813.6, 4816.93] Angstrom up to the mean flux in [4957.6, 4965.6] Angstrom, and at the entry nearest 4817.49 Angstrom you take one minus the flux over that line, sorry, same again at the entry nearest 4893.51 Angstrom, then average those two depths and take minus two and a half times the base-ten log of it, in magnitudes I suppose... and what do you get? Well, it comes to 2.8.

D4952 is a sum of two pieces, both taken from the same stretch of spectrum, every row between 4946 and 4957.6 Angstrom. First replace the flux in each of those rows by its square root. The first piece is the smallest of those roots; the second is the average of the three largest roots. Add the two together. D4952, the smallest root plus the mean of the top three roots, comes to 9.9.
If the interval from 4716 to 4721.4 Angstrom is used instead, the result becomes 10.0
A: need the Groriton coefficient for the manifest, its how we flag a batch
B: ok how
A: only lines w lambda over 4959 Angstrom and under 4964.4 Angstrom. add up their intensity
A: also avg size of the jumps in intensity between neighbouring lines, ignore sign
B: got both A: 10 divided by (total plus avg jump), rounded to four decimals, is 0.0798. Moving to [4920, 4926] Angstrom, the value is 0.0806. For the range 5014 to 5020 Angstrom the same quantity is 0.0795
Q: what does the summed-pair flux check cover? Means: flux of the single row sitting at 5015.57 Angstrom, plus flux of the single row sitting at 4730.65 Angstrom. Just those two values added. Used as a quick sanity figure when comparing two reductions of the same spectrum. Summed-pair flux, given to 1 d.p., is 50.7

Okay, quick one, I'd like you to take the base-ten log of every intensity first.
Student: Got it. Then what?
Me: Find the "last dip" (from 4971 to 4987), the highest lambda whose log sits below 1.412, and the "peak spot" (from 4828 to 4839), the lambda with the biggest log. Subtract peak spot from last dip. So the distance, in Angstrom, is 152.6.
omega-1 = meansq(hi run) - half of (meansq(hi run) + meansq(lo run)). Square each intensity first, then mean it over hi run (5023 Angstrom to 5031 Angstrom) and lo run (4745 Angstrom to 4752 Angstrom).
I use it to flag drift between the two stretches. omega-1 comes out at -92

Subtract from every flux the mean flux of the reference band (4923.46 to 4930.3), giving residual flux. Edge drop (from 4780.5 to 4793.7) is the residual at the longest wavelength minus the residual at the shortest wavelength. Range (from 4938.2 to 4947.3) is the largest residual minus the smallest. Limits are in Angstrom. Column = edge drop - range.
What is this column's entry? -9.5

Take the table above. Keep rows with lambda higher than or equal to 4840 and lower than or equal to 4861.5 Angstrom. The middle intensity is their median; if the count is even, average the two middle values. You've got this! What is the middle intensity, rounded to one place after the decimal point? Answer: 25.5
